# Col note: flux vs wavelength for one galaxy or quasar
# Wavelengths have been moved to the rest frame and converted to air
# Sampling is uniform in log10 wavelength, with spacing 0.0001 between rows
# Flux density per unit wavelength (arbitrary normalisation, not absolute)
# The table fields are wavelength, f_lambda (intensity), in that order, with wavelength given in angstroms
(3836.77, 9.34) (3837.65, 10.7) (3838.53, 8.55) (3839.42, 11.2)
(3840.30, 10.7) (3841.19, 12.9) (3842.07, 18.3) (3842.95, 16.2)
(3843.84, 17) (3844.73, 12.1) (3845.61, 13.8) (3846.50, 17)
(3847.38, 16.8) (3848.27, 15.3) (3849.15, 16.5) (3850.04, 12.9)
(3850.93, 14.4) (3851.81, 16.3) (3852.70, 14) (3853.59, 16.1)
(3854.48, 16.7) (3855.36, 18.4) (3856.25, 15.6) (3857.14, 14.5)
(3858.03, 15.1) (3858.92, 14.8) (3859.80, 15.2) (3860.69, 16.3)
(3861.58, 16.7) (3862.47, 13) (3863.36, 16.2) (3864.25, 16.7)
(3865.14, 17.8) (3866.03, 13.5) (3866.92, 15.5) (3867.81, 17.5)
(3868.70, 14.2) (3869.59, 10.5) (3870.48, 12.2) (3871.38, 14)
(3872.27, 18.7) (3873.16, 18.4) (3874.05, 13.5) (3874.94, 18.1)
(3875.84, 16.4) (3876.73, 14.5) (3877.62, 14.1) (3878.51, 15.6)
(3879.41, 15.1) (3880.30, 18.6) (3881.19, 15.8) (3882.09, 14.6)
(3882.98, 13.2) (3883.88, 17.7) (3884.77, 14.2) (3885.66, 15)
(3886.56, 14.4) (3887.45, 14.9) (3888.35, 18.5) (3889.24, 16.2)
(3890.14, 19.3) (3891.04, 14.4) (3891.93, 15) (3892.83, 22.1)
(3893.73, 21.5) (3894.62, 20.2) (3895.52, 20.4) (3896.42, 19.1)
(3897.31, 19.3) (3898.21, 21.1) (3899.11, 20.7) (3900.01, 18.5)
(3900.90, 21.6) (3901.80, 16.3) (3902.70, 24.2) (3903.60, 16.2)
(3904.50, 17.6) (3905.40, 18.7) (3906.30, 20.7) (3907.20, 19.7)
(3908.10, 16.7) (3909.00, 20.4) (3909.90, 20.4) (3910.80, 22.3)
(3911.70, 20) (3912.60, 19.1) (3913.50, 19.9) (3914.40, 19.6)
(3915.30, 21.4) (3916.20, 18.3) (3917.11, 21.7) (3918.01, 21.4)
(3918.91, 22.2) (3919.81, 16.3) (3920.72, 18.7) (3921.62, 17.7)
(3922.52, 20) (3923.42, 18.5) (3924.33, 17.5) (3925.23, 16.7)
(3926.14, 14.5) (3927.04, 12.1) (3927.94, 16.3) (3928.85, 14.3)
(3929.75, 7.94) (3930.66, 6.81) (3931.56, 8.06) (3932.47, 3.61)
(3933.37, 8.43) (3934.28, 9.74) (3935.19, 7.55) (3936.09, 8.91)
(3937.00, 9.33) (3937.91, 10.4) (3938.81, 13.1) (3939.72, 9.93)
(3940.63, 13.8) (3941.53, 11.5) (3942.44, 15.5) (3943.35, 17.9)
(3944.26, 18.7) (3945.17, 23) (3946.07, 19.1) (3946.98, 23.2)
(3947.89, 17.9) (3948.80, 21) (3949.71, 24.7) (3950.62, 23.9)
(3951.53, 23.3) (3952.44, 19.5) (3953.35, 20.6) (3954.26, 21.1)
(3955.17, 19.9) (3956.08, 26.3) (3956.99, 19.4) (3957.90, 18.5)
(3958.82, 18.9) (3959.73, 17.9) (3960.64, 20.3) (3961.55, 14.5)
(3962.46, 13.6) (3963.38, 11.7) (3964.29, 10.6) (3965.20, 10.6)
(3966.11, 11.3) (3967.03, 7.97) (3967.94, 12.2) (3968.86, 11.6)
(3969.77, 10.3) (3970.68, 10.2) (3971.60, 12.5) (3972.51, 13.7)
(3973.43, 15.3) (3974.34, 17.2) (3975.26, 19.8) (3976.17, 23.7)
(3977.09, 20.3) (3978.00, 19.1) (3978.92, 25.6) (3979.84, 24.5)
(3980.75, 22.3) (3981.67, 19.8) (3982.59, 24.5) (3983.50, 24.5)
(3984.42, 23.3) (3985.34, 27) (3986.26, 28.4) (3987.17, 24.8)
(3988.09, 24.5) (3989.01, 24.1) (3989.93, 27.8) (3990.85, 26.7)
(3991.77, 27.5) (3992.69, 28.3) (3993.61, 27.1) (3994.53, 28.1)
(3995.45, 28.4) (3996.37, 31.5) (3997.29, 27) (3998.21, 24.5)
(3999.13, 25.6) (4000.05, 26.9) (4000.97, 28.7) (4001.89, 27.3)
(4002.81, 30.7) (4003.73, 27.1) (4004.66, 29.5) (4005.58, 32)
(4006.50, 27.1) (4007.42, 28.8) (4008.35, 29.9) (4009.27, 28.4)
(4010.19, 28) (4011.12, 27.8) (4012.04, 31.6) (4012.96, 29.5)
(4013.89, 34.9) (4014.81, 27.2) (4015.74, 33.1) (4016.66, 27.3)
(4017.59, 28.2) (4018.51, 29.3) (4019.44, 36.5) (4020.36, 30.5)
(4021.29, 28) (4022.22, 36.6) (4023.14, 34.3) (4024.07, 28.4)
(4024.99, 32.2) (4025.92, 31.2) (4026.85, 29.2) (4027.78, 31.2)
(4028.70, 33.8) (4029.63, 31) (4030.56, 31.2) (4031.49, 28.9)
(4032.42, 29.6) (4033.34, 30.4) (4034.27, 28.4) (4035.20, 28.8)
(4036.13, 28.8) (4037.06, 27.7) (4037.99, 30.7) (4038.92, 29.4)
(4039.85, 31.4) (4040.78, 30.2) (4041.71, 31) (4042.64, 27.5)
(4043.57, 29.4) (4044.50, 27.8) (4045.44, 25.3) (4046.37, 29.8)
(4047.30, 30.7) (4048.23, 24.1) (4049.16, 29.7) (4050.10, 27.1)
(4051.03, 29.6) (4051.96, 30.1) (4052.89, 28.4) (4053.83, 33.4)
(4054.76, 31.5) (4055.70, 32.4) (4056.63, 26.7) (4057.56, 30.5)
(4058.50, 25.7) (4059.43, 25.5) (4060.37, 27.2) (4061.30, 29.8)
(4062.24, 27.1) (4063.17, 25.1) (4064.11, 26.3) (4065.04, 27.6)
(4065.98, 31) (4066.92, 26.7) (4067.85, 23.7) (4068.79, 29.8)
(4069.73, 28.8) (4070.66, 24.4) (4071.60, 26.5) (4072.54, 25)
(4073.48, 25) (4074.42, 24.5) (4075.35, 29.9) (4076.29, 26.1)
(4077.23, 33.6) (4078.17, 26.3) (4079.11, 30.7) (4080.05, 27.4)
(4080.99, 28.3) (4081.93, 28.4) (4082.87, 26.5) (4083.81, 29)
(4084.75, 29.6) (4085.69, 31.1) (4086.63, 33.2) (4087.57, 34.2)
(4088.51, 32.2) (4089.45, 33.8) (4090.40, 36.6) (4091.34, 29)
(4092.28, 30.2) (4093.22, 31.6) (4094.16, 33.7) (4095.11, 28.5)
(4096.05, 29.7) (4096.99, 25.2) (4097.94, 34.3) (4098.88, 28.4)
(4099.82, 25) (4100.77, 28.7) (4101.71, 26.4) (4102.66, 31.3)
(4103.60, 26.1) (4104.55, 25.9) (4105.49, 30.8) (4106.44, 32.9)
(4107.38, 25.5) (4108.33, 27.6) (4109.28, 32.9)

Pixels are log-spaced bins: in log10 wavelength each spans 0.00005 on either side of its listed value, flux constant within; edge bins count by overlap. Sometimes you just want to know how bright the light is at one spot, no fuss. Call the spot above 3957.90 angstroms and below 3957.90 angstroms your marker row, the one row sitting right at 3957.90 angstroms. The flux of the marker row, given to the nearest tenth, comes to 18.5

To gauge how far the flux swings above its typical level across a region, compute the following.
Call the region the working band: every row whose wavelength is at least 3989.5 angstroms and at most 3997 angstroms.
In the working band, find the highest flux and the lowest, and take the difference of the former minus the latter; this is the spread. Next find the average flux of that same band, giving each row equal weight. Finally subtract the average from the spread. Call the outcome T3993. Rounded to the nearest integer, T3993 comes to -23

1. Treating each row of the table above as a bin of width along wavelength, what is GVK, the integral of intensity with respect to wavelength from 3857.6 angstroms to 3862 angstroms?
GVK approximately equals 69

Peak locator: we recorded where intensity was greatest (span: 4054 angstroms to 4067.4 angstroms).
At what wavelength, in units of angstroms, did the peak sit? 4055.70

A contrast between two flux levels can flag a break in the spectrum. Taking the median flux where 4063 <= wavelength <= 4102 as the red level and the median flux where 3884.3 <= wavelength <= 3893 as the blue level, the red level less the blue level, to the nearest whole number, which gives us 14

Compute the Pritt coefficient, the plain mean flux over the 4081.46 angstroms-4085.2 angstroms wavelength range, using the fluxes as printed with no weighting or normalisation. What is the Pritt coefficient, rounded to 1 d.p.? 28.4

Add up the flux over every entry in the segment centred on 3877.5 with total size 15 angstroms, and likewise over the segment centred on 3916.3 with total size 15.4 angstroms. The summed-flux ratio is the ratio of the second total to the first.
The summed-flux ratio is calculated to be 1.28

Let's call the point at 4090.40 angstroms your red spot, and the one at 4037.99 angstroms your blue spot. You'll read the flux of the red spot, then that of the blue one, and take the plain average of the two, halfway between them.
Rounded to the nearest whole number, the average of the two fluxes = 34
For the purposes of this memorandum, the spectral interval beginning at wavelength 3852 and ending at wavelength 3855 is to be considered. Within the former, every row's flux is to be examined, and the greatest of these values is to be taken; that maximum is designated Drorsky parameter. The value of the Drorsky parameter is 16.7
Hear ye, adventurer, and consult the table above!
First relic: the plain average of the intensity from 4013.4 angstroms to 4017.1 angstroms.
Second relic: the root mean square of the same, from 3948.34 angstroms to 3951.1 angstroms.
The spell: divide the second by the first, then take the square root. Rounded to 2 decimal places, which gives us 0.87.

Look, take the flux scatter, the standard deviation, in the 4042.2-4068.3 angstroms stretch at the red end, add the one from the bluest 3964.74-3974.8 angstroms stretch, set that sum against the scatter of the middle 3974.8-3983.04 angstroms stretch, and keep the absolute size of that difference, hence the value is 2.6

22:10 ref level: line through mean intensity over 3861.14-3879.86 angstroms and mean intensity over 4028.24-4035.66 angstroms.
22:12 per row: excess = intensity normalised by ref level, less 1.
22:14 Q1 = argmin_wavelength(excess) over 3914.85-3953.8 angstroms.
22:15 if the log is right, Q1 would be 3932.47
